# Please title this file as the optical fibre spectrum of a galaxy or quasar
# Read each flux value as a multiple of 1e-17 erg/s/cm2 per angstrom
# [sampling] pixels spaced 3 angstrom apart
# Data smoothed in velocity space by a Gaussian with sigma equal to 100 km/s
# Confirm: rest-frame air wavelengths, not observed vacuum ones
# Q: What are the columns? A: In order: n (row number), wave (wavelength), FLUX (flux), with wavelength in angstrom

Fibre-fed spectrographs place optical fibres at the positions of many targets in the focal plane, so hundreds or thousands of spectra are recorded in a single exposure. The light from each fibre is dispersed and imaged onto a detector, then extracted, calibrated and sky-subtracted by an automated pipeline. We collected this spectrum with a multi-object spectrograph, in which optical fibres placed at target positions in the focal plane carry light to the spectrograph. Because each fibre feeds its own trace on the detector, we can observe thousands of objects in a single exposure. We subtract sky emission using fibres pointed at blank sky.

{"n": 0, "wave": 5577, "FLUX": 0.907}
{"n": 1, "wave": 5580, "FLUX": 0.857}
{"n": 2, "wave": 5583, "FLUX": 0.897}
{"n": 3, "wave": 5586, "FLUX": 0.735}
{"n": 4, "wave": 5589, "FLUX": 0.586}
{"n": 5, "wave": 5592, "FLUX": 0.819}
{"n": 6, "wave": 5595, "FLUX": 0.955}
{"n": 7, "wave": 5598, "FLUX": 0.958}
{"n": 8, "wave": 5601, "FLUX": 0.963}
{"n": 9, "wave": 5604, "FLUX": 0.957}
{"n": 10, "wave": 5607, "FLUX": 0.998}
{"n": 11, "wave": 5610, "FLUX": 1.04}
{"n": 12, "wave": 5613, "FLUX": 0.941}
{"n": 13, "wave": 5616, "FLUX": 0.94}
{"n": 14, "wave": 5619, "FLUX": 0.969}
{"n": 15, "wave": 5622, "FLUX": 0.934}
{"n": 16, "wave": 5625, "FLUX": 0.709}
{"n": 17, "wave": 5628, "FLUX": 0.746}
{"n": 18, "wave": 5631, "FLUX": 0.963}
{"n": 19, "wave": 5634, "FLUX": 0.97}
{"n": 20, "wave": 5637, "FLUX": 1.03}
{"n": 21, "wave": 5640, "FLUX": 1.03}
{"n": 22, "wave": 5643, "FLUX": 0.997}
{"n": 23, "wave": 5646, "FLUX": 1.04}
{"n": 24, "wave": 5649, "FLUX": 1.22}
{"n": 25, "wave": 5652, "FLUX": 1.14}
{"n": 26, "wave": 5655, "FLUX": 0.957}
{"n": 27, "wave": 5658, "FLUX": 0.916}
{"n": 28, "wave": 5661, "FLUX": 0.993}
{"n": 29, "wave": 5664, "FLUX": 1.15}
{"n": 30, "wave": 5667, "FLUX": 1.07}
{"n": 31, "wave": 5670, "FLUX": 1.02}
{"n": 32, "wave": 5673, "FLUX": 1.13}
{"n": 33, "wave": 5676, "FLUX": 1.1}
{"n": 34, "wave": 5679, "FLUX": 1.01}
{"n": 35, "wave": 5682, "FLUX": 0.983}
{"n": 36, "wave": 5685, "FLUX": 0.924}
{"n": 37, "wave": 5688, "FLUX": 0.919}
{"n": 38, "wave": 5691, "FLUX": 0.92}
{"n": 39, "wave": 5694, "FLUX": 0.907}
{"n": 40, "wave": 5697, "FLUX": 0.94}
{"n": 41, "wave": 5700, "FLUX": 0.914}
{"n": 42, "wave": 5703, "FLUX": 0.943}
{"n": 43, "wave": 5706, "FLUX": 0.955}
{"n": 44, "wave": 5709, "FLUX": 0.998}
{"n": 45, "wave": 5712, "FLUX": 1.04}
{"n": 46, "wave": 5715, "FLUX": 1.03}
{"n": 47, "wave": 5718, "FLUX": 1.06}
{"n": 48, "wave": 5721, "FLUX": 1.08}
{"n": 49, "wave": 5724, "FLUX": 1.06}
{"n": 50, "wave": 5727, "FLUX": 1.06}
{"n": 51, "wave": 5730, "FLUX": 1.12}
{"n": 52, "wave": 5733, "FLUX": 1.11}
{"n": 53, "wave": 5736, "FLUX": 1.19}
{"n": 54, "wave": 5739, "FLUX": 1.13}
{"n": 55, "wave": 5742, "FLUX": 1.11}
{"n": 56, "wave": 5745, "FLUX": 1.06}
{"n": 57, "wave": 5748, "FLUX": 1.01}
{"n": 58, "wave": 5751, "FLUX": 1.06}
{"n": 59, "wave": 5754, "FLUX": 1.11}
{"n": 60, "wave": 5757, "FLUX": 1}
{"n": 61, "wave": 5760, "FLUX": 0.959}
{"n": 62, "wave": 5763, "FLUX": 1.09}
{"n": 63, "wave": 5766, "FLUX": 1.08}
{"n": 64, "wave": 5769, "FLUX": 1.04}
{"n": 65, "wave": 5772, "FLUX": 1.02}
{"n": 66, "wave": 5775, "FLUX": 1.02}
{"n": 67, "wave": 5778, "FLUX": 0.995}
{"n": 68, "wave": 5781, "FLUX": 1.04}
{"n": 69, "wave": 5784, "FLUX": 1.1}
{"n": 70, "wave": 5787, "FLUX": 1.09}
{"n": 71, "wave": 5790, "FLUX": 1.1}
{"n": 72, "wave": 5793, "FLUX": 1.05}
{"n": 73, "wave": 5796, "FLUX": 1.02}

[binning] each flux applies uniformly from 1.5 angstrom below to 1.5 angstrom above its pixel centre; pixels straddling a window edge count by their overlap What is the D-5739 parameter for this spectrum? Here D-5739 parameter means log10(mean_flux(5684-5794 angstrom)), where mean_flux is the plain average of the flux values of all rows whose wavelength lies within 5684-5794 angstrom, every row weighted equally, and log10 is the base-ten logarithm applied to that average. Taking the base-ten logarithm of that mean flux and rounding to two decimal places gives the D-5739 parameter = 0.01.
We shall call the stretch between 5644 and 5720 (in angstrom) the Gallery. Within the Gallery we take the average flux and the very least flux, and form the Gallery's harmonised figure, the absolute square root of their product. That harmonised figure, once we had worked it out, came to 0.96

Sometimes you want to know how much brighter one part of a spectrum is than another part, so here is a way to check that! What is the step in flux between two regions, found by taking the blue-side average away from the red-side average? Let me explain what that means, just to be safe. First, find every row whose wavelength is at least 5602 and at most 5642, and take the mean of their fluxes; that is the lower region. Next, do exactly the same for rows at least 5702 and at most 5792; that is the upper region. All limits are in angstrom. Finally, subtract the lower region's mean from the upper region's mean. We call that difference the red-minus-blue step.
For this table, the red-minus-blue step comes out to 0.11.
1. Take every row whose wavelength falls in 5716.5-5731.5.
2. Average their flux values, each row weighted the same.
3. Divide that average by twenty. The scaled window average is 0.0538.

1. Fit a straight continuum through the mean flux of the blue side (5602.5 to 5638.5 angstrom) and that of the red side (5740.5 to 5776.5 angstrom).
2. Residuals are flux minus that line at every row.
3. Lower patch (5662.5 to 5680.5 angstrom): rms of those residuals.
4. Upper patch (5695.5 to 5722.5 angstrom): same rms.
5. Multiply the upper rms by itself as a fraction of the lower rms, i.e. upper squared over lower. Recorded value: 0.022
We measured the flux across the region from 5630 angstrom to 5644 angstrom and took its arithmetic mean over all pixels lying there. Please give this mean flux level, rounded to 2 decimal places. 1.00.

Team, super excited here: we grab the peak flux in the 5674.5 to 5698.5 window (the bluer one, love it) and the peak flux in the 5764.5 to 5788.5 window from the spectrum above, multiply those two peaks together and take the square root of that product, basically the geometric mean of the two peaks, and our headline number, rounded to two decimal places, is 1.10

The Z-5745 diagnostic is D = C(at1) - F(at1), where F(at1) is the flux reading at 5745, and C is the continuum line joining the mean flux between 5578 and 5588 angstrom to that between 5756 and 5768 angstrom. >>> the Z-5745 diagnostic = -0.046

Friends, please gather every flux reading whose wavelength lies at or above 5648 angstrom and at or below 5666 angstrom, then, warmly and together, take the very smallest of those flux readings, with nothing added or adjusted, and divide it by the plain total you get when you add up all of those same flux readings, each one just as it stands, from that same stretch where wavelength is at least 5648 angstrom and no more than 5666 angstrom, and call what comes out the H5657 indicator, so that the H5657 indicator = 0.144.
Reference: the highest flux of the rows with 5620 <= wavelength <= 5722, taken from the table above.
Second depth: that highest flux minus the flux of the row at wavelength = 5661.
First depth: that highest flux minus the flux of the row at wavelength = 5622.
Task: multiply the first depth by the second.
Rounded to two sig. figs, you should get 0.065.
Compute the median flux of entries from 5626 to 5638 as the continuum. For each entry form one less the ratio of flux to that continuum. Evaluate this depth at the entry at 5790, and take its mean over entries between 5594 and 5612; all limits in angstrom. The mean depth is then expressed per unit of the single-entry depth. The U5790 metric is 0.09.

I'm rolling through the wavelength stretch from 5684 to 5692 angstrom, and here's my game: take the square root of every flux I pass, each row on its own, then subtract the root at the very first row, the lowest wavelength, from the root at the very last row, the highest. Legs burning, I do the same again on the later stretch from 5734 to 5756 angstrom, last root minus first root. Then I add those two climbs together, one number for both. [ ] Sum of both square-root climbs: -0.04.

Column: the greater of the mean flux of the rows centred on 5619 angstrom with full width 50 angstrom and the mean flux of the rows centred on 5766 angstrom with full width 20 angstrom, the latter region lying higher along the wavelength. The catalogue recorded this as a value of 1.03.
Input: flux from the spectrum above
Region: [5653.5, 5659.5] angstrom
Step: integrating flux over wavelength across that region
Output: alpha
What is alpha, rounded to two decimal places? 5.62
